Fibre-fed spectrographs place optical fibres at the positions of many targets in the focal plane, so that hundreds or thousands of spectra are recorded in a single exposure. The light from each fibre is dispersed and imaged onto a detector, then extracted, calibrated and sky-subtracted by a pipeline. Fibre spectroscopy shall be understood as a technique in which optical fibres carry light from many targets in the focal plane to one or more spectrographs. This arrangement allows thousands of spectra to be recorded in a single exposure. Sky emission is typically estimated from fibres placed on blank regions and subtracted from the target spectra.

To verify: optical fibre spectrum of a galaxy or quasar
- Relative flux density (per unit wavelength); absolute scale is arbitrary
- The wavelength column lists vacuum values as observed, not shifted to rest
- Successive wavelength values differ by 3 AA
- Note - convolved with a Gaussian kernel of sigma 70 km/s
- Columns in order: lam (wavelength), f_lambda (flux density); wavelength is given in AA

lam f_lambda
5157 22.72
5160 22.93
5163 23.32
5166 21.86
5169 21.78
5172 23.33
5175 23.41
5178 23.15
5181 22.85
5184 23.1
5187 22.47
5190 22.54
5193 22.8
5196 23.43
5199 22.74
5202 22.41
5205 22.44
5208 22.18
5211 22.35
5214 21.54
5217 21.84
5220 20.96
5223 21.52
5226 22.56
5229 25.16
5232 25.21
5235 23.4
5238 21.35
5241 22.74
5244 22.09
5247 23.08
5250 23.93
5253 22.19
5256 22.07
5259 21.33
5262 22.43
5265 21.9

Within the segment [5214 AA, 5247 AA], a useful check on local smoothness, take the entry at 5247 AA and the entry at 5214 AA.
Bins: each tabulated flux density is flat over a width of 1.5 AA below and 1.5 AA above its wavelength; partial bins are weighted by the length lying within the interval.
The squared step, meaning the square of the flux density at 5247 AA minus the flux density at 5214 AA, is 2.4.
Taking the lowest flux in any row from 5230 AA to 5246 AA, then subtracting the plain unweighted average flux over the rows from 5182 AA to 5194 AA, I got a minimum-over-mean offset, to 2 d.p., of -1.38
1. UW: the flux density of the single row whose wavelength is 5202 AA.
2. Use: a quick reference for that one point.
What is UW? 22.41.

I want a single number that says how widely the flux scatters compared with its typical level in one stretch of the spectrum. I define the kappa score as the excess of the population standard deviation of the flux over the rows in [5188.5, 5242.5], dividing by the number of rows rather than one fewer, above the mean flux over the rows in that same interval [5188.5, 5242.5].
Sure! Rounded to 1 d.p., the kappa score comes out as -21.5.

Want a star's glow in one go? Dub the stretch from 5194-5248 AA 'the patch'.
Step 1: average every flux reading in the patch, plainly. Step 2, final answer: 22.6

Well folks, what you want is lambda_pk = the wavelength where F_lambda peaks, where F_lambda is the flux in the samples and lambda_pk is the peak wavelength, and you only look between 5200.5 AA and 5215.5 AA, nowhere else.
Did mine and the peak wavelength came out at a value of 5205 AA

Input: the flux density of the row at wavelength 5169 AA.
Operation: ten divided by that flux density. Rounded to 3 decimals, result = 0.459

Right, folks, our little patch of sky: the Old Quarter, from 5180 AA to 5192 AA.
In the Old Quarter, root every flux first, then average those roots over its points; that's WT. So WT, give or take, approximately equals 4.77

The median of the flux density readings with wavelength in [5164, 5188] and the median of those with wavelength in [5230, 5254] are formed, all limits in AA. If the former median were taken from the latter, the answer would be -0.1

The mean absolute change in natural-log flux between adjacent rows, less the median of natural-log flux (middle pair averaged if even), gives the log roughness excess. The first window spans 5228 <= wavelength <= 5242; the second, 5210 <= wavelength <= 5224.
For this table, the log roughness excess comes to -3.01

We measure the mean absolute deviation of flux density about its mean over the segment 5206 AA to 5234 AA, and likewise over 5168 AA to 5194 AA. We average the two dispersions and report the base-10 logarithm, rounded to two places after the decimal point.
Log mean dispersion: -0.12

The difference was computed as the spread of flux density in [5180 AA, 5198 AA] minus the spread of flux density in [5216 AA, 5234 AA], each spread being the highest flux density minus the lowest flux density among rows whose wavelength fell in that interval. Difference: -3.3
